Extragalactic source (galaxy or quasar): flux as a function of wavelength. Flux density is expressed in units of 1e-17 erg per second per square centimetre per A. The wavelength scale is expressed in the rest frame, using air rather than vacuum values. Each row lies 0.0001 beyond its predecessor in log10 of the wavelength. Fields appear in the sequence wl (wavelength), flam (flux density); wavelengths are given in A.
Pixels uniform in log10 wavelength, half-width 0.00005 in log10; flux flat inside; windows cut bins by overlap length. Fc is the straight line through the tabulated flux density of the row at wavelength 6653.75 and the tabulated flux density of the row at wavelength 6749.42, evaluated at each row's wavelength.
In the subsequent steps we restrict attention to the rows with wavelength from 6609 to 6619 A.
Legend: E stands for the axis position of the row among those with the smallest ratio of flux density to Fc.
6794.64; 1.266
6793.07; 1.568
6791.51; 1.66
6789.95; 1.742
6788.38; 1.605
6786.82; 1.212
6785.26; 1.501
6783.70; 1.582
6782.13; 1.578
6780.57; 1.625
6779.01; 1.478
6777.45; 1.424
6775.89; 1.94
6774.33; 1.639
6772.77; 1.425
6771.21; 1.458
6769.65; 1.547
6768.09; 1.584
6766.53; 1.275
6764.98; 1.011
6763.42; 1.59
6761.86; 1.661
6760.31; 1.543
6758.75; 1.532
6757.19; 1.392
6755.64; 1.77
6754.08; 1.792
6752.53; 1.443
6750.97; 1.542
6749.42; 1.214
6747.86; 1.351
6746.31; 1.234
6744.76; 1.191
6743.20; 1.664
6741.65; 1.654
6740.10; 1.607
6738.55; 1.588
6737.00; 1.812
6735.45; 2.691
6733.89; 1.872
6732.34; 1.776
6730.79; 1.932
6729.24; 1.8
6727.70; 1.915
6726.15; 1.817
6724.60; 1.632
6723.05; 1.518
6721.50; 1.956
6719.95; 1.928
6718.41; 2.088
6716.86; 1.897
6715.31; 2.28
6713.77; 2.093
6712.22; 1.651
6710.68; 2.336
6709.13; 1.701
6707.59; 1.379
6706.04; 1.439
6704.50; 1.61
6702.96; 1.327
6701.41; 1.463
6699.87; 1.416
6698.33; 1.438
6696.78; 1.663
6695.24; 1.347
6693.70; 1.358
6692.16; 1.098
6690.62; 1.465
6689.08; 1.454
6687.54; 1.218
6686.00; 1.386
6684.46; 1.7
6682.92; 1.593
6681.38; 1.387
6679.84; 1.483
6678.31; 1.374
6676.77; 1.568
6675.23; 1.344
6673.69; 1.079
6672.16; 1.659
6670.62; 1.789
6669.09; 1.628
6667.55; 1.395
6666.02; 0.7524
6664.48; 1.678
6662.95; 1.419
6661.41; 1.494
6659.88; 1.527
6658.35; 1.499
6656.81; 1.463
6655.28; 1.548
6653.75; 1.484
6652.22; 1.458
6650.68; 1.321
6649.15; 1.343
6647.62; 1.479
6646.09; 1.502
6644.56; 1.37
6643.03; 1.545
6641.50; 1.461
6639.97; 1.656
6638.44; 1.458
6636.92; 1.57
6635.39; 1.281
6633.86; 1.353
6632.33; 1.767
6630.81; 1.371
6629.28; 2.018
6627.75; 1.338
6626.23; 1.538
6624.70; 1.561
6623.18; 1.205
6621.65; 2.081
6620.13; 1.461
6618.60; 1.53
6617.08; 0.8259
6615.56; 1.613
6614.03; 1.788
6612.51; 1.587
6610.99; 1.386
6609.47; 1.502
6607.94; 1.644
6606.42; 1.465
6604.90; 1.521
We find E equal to 6617.08 A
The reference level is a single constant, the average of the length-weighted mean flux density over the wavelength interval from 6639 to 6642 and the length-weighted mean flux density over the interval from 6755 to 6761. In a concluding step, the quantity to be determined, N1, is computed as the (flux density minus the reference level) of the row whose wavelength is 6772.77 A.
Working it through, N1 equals -0.13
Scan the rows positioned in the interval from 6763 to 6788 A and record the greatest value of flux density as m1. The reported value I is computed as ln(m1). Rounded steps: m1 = 1.94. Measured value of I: 0.66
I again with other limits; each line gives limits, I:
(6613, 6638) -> 0.73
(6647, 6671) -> 0.58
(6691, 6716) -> 0.85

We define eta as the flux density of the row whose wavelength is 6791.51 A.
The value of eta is 1.66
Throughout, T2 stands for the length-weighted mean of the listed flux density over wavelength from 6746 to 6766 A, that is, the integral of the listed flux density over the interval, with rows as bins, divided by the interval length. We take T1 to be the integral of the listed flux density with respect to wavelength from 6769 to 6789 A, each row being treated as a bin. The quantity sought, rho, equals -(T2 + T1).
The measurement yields -32.3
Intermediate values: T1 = 30.8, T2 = 1.47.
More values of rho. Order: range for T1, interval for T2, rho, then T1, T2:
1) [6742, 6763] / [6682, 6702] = -32.8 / 31.3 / 1.43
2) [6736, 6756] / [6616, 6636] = -32.2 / 30.7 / 1.49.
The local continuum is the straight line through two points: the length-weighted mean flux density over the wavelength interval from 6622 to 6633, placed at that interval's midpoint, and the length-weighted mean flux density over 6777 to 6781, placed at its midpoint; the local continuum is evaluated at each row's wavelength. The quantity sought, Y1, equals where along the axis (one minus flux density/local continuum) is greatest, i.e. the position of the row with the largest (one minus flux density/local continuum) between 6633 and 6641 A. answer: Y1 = 6635.39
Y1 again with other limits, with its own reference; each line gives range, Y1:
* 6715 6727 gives 6723.05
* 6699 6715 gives 6702.96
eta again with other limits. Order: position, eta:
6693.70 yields 1.358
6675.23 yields 1.344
